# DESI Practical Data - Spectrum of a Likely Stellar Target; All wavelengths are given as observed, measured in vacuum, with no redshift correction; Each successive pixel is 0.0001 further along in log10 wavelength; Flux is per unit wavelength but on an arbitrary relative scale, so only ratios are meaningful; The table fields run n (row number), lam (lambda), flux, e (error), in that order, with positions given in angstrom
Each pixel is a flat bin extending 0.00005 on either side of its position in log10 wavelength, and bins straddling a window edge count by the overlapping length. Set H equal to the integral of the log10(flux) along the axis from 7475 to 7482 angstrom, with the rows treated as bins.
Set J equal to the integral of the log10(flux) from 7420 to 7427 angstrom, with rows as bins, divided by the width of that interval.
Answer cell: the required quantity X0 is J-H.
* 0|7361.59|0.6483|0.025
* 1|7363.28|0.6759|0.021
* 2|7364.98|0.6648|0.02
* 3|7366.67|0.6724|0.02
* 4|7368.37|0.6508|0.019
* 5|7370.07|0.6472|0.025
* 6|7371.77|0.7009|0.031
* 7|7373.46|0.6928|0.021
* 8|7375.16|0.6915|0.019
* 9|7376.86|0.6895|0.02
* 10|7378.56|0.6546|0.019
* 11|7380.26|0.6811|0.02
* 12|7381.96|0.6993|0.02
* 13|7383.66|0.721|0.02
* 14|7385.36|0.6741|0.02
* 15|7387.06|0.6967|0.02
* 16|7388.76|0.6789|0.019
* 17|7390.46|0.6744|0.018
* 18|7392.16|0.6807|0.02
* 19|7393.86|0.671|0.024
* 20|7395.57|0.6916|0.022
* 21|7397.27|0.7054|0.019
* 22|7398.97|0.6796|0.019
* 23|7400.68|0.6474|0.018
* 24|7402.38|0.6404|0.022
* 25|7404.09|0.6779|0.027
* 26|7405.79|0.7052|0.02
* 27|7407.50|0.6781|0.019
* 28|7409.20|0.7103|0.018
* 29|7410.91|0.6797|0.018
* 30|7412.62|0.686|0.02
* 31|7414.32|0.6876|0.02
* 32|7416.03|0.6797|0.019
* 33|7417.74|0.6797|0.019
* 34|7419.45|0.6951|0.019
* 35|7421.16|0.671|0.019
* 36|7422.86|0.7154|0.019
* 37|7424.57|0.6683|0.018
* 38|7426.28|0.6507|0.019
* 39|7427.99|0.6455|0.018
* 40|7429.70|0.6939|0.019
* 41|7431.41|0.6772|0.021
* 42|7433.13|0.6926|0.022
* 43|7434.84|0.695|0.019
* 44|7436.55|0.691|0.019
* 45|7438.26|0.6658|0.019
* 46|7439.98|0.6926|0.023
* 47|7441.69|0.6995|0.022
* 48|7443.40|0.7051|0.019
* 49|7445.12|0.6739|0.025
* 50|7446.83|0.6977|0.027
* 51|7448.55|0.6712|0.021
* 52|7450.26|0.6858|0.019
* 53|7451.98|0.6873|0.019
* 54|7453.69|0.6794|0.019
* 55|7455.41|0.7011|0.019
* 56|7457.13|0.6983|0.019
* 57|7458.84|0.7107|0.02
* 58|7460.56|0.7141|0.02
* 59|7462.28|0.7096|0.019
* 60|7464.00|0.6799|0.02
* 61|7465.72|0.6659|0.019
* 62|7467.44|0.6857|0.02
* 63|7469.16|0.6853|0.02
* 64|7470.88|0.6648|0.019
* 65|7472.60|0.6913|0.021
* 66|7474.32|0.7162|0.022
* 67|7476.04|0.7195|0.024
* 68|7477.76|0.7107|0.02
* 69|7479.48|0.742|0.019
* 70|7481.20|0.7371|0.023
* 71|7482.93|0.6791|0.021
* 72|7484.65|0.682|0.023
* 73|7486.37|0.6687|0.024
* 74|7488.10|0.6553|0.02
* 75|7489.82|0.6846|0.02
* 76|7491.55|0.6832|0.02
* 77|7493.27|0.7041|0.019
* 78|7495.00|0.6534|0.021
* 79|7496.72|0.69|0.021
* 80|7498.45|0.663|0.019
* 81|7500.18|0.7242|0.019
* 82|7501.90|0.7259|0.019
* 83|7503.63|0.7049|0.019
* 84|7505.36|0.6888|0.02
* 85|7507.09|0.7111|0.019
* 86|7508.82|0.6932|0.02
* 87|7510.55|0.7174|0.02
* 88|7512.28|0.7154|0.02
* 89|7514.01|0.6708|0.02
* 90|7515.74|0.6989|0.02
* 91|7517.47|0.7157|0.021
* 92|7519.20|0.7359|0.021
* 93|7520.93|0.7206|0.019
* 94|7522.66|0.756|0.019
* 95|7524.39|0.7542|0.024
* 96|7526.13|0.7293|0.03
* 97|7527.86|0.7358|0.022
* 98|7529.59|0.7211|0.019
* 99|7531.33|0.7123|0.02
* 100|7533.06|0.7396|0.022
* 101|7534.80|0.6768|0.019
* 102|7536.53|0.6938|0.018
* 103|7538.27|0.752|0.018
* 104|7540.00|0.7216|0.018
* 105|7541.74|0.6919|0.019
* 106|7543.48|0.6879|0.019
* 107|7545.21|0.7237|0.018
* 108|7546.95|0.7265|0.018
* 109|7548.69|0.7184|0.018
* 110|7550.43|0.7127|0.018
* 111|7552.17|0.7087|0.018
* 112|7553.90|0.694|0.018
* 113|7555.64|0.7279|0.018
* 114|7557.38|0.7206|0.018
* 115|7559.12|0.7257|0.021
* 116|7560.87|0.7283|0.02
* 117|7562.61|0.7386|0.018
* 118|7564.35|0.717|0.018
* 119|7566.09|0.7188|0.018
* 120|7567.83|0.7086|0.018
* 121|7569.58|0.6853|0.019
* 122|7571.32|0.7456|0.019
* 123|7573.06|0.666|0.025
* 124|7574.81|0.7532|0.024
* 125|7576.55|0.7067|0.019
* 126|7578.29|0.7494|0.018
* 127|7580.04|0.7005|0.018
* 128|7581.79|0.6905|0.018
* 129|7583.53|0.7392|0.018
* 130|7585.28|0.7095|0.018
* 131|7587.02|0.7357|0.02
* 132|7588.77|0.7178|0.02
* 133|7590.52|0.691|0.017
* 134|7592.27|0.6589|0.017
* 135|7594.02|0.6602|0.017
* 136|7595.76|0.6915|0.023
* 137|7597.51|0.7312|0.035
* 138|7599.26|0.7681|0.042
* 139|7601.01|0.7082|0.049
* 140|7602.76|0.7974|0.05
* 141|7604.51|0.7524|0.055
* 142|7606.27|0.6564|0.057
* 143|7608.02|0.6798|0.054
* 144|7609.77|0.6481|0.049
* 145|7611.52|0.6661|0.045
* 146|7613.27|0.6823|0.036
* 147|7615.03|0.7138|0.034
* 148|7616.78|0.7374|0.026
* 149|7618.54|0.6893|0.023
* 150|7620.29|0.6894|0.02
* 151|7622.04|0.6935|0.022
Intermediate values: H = -0.97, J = -0.169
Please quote 0.80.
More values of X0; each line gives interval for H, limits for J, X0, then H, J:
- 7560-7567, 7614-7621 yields 0.83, -0.98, -0.150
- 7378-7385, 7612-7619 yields 0.98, -1.13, -0.152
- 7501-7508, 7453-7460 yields 0.90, -1.05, -0.156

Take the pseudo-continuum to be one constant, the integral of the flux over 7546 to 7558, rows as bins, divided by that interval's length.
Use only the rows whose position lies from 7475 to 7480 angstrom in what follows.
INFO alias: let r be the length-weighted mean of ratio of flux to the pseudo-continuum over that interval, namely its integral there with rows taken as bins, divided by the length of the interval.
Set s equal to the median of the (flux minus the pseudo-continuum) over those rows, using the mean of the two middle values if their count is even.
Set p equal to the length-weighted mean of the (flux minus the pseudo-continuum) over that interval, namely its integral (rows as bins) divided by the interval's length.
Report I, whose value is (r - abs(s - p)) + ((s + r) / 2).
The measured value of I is 1.52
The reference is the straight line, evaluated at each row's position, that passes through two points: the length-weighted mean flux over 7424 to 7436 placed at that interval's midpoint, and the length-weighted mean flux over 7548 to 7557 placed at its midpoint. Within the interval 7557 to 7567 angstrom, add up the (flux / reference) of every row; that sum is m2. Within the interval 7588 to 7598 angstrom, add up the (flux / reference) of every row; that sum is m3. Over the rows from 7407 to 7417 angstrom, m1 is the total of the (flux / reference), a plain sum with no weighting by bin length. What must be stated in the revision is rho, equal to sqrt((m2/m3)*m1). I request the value 2.56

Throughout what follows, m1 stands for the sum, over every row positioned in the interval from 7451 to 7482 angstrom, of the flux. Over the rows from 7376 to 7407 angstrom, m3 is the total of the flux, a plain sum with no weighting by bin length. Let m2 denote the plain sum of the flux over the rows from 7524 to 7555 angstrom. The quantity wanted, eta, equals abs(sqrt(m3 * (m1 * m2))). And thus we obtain 44.65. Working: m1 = 12.6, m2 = 12.90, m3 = 12.3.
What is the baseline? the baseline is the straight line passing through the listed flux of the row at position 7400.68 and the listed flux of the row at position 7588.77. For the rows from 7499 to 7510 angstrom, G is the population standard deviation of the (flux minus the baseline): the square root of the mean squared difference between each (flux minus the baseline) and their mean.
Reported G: 0.015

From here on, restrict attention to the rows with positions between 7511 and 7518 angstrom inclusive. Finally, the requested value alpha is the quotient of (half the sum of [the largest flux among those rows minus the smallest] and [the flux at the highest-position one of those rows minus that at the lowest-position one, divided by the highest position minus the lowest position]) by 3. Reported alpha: 0.0075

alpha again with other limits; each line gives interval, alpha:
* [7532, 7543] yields 0.0116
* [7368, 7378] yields 0.0097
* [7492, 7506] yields 0.0119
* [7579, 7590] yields 0.0084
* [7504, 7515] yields 0.0074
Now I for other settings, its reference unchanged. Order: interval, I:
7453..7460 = 1.45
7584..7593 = 1.47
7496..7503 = 1.46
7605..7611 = 1.36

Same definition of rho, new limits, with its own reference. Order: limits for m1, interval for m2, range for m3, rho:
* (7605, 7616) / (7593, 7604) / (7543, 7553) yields 2.35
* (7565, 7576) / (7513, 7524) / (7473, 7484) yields 2.42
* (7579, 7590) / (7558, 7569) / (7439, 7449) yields 2.43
